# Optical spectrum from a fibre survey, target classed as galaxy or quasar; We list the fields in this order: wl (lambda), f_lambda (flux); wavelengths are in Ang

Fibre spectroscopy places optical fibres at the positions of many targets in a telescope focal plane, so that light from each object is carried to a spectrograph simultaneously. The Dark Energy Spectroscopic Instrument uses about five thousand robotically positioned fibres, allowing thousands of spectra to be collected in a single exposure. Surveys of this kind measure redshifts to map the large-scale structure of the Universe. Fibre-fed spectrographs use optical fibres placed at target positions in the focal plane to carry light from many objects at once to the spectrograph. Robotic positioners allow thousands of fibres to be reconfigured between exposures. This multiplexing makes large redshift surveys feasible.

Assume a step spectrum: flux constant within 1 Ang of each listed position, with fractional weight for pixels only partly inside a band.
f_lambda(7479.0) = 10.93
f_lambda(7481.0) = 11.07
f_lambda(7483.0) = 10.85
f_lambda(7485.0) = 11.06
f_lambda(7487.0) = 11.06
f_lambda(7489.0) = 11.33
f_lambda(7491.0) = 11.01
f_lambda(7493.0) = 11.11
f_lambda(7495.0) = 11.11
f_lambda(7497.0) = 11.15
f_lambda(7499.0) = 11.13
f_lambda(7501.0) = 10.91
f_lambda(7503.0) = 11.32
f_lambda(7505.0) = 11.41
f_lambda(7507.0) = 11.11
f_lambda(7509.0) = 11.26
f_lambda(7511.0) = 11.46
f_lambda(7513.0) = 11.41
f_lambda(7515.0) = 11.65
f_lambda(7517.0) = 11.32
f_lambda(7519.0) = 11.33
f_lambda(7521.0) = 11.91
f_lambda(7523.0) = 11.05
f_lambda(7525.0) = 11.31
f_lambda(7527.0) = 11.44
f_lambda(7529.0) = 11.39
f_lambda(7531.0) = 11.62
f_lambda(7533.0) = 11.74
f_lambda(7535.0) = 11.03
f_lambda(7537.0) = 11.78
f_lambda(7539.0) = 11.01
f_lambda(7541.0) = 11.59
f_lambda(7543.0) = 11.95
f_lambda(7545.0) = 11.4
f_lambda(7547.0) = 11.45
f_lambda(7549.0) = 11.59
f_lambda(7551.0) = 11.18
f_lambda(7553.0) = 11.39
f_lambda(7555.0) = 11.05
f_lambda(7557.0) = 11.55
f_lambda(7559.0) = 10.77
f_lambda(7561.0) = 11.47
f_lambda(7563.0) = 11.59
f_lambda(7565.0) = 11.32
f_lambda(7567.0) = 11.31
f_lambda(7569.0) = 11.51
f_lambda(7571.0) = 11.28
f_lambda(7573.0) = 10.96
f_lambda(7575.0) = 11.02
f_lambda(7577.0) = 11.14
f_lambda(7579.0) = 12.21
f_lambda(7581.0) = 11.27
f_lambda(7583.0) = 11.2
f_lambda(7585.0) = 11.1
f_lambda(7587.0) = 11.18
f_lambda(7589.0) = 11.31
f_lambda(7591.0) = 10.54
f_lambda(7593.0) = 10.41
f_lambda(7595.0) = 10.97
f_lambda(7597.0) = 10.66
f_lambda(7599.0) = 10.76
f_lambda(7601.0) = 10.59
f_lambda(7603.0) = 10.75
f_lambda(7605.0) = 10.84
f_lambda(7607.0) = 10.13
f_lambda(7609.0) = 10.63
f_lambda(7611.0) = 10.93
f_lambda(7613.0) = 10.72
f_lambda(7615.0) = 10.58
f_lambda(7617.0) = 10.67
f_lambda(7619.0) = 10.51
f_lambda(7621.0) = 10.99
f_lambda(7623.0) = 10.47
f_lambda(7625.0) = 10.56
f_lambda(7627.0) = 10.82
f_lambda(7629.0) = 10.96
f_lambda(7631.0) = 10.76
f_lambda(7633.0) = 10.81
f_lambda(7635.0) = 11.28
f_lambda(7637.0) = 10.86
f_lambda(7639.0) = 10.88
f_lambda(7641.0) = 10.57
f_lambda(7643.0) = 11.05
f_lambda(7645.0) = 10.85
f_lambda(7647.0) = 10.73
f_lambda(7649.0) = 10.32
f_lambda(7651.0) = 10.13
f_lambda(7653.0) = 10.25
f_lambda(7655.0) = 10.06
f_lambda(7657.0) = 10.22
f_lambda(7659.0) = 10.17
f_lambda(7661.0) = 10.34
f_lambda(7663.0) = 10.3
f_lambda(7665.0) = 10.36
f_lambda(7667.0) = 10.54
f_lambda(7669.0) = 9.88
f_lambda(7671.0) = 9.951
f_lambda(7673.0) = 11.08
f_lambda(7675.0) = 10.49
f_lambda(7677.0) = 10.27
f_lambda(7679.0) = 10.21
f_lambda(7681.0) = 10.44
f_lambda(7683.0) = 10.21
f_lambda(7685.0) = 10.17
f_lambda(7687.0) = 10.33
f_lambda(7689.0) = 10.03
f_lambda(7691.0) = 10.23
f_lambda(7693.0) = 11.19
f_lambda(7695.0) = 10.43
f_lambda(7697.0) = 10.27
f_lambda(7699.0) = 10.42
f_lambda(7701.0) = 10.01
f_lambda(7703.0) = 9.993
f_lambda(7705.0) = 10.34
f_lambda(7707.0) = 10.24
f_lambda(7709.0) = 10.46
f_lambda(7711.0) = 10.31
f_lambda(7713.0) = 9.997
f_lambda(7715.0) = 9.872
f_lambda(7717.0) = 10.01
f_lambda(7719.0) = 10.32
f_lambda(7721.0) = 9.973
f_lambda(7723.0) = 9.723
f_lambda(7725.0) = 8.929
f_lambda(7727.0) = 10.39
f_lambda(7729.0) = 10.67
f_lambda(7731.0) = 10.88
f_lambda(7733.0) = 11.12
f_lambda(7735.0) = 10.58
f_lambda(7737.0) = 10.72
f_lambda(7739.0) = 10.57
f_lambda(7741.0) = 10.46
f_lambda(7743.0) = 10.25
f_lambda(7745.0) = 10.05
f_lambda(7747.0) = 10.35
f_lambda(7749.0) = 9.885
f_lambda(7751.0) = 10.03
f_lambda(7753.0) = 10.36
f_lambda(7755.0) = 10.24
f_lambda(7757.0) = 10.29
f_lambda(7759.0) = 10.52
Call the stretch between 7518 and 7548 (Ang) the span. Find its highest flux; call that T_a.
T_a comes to 11.95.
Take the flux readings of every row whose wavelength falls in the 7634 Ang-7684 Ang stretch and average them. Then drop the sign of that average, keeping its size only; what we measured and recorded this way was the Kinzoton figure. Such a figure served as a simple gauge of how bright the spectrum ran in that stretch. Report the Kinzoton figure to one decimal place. 10.5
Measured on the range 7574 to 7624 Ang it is 10.9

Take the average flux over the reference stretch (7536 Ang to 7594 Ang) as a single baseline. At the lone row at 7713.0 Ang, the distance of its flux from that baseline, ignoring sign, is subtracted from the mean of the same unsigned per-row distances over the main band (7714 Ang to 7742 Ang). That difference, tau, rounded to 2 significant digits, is -0.30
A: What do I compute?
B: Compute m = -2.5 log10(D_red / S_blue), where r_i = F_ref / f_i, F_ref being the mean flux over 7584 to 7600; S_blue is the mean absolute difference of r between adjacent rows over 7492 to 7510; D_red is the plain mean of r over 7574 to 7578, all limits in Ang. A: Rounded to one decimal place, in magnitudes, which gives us -4.7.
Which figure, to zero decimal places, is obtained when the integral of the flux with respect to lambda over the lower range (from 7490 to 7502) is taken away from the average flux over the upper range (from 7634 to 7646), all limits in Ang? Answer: -122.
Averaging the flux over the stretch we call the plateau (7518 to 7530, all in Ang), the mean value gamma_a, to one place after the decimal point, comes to 11.4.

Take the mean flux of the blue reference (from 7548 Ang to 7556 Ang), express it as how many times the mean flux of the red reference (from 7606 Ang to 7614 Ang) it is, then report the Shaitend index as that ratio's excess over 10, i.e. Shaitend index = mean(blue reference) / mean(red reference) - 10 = -8.93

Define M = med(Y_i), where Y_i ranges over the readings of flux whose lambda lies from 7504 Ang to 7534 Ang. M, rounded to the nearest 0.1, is 11.4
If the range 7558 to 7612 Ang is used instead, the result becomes 11.0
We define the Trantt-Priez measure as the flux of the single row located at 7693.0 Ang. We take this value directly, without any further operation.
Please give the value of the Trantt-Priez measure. 11.19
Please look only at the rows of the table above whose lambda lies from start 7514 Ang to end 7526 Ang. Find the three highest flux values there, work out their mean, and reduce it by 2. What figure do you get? 9.6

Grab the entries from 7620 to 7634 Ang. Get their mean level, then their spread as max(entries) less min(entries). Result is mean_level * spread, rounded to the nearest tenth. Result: 5.6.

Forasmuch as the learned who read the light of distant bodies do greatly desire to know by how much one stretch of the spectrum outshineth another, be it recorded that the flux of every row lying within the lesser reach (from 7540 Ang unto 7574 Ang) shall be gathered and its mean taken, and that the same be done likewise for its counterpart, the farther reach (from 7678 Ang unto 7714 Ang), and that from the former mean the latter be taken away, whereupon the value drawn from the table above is 1.1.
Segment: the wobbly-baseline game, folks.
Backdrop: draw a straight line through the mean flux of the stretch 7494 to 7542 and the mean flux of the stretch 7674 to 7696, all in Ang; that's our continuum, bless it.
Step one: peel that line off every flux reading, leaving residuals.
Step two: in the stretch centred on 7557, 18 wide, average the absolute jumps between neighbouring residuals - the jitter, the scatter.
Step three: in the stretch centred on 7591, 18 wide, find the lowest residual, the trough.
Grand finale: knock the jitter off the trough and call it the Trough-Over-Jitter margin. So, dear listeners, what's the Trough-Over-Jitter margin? -0.91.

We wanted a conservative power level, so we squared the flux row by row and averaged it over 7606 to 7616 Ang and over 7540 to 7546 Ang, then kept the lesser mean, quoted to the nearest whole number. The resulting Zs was 112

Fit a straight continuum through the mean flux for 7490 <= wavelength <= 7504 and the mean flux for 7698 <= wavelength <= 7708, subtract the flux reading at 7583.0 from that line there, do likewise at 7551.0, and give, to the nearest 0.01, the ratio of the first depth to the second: 1.52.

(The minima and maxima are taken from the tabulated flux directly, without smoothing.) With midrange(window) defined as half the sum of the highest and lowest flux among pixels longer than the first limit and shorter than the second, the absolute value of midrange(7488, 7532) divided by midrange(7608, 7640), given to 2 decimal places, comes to 1.05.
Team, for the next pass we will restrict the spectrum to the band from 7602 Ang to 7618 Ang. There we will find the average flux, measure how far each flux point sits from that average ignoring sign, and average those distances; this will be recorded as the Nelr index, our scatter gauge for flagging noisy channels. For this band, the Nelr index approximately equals 0.16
